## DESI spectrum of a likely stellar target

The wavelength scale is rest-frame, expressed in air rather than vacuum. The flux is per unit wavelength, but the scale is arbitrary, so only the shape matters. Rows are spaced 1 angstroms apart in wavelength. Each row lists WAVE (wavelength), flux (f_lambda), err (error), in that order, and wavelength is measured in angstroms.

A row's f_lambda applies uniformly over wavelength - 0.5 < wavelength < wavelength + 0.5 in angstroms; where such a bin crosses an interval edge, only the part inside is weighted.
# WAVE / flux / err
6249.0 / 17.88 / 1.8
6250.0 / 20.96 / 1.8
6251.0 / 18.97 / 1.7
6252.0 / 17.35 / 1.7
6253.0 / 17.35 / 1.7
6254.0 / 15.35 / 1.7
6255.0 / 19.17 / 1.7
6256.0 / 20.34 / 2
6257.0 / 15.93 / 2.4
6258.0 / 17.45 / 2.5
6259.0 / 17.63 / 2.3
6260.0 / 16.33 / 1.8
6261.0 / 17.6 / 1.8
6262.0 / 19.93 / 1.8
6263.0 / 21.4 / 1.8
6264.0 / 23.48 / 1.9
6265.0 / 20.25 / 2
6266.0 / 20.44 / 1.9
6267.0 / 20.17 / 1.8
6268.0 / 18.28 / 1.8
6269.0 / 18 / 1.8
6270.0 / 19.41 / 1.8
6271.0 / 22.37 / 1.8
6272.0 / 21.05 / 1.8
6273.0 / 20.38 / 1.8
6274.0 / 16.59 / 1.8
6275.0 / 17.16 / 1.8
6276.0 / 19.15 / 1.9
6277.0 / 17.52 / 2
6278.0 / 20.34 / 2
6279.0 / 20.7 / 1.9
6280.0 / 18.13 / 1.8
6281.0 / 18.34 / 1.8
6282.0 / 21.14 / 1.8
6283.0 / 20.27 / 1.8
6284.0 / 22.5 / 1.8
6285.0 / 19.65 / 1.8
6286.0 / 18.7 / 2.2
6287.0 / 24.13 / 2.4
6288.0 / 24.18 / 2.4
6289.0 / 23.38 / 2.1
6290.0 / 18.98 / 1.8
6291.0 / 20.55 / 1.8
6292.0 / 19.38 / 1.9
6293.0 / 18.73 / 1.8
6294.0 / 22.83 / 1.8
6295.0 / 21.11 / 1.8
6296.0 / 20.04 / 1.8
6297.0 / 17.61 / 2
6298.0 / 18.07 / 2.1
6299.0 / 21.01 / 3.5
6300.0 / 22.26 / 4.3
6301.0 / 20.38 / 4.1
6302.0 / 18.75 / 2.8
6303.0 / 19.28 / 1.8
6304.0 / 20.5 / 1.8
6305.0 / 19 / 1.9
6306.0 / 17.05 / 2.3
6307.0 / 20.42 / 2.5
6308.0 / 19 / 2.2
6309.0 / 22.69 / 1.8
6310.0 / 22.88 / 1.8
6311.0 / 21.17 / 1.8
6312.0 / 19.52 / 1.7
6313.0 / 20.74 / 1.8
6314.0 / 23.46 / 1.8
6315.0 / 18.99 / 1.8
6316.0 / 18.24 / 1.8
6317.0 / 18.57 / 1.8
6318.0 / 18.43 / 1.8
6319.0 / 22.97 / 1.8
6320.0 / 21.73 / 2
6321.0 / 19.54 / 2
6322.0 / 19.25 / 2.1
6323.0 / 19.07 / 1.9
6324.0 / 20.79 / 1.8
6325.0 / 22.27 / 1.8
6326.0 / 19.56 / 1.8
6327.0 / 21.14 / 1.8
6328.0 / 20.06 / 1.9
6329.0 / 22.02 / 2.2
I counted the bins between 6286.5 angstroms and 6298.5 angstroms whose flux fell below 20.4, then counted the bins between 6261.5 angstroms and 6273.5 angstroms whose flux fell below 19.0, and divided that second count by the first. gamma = 0.33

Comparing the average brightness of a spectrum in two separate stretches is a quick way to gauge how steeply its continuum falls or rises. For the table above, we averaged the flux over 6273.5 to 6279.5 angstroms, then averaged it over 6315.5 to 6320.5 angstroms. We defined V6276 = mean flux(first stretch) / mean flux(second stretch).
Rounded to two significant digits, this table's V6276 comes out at 0.93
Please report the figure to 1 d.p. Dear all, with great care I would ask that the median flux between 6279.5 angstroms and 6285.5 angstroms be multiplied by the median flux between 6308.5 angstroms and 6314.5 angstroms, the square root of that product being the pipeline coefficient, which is 20.9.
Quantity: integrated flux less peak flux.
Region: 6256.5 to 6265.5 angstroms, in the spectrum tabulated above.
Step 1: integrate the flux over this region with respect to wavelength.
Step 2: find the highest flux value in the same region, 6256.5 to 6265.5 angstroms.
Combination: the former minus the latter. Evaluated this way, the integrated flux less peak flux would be 147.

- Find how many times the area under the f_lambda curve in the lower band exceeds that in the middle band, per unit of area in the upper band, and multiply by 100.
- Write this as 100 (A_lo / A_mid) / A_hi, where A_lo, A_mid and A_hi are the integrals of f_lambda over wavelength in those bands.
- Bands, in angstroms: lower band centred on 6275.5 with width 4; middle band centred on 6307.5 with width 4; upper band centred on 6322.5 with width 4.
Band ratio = 1.13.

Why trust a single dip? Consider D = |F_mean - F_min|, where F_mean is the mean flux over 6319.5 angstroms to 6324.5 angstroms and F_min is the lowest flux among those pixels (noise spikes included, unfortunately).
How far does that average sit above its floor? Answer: 1.01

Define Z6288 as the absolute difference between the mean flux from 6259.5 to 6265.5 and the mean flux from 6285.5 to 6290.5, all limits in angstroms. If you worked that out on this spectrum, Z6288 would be 2.0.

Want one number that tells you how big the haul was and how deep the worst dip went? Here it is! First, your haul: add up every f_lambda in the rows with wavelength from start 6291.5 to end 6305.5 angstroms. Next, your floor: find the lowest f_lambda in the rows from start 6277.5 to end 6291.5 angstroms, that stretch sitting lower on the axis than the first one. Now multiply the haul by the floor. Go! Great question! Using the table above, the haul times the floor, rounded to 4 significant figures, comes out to 5057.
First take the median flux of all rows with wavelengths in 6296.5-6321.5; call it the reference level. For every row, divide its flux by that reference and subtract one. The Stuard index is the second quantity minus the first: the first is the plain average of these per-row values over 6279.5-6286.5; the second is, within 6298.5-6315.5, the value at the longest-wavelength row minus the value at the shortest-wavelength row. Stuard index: -0.12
